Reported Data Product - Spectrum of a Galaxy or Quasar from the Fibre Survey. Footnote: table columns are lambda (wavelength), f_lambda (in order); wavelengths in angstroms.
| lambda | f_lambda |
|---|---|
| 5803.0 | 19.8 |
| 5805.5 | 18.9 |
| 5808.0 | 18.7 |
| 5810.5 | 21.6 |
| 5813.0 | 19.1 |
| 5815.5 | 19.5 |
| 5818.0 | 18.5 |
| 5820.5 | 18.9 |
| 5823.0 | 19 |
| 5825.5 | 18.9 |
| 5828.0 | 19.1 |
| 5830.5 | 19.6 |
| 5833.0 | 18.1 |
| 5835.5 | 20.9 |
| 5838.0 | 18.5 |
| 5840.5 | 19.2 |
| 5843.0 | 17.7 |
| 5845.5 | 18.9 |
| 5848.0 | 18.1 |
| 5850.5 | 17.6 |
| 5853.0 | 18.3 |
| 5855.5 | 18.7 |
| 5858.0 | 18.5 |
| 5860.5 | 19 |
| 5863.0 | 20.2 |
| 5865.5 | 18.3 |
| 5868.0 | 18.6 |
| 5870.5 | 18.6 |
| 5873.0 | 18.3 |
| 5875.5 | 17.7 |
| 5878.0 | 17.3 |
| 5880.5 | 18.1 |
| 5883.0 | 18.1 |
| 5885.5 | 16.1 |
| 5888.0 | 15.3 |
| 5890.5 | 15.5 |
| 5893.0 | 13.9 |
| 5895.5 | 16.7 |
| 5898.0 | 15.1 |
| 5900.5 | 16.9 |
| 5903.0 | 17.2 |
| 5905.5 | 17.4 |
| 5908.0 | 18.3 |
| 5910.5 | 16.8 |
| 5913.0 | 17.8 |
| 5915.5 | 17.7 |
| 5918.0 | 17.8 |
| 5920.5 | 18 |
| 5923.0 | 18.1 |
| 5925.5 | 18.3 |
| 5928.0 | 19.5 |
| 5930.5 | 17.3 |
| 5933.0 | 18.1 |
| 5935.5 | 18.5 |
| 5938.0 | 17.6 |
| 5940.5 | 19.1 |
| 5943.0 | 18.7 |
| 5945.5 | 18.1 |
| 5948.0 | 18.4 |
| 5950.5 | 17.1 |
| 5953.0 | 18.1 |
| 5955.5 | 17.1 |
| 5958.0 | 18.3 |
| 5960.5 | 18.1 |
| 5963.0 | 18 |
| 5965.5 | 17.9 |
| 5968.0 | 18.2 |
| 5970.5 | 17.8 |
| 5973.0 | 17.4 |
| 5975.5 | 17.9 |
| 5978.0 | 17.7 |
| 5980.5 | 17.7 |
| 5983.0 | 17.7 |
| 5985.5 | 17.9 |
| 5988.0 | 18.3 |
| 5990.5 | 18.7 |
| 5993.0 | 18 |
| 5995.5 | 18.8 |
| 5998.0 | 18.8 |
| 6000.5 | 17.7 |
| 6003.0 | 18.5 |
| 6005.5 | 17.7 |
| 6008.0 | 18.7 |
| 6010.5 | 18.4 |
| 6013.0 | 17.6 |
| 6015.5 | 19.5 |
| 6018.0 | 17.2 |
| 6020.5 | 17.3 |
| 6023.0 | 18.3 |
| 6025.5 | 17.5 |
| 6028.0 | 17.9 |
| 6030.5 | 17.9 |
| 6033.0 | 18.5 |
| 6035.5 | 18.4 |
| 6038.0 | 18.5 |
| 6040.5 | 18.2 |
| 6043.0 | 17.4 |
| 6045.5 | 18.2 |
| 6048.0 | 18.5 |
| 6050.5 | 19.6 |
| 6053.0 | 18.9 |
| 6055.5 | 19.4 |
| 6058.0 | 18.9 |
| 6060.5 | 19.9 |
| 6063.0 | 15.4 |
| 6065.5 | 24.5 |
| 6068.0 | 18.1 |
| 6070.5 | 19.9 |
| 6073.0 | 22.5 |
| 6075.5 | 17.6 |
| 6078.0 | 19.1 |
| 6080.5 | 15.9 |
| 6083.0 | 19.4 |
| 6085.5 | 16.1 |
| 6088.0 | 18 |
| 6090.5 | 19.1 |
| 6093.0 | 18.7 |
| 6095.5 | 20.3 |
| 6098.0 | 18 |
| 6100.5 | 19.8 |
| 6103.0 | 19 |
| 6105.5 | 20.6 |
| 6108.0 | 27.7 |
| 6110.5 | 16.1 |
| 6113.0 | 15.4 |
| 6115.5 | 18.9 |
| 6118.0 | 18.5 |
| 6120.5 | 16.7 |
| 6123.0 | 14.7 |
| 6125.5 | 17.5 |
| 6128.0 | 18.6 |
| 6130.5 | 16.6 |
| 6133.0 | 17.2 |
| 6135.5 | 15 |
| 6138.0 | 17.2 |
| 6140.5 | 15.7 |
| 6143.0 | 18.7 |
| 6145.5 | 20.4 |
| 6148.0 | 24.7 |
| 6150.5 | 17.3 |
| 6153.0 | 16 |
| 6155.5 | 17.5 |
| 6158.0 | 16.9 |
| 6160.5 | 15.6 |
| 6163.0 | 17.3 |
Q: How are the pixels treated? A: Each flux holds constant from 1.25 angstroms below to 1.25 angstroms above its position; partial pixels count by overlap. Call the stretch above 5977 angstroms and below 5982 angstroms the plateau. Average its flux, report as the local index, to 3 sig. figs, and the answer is 17.7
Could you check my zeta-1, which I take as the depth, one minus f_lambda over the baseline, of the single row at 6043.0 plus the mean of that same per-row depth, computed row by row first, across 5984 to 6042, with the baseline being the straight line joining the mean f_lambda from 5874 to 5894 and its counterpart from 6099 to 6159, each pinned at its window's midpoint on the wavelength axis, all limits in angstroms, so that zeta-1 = -0.03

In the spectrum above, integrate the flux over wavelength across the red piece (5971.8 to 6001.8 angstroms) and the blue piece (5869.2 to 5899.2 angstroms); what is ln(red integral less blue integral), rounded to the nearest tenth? 3.7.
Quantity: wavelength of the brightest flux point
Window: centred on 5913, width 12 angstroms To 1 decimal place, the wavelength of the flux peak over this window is 5908.0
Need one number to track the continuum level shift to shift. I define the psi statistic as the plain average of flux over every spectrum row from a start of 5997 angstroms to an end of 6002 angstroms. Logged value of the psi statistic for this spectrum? 18.2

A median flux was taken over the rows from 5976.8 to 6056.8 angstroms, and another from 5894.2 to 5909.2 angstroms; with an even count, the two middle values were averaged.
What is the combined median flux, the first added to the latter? 35.3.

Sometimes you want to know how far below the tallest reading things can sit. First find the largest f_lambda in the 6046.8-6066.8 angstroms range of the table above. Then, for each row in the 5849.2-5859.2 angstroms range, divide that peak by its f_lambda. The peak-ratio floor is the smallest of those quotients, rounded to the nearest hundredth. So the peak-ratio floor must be 1.31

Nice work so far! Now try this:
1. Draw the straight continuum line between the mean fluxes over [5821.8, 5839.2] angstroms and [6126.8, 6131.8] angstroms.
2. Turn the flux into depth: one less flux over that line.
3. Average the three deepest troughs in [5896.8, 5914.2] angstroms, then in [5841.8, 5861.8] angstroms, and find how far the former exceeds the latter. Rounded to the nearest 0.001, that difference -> 0.067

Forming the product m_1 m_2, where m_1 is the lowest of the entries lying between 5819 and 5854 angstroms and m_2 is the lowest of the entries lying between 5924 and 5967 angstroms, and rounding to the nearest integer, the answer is 301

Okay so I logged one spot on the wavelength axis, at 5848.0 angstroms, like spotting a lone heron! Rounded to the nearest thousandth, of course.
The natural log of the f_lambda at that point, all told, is 2.896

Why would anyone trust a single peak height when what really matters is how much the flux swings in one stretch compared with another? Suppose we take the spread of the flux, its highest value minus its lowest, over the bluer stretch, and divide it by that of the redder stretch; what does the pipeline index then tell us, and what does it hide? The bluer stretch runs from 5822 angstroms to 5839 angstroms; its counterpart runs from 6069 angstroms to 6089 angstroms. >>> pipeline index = 0.4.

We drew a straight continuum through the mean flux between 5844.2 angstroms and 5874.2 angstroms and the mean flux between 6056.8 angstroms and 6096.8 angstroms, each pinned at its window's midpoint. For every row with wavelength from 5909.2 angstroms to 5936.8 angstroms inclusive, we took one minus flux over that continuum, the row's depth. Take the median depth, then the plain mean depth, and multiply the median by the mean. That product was 0.0014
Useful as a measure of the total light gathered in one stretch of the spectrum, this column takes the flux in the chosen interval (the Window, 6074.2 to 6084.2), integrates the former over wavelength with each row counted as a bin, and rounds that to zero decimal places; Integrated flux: 180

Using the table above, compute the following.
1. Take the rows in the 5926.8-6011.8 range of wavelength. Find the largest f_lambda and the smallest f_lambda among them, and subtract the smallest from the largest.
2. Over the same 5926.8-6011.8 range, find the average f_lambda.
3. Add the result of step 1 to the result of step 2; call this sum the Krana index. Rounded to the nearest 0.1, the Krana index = 20.5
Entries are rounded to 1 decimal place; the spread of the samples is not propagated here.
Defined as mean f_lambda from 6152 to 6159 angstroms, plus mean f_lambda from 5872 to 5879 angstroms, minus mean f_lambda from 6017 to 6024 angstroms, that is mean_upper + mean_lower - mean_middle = 17.0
